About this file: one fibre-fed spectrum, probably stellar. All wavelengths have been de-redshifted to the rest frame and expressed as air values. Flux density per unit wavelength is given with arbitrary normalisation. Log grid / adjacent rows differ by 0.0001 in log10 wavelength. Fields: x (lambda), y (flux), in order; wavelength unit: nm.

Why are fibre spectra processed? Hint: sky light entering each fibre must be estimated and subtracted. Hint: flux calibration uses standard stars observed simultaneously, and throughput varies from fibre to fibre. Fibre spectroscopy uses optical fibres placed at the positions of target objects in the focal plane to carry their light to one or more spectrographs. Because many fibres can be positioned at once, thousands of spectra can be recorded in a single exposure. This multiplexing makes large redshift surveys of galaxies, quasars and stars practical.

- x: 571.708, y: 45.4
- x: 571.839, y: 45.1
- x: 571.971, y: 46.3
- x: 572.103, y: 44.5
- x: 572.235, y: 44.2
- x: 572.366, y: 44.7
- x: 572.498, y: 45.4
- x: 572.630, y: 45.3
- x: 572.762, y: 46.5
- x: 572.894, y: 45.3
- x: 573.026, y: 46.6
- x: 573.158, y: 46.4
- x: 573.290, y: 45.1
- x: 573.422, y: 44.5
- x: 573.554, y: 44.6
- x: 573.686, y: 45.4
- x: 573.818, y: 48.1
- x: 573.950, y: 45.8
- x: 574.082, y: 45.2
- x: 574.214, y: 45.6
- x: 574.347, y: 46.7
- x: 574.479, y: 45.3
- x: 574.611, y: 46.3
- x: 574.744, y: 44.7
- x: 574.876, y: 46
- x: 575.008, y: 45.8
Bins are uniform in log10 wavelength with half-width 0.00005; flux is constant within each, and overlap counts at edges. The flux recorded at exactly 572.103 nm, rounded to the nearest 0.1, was 44.5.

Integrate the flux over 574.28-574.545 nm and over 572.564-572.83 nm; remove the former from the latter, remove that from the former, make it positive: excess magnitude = 12.2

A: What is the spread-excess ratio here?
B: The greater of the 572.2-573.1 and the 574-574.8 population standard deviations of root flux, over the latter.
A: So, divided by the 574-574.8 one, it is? 1.20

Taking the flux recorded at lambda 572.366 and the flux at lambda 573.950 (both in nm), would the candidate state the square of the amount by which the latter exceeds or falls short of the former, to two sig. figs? 1.2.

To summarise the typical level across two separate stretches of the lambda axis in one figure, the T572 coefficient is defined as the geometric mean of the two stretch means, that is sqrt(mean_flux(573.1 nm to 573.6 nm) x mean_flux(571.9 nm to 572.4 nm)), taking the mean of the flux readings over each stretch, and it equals 45.0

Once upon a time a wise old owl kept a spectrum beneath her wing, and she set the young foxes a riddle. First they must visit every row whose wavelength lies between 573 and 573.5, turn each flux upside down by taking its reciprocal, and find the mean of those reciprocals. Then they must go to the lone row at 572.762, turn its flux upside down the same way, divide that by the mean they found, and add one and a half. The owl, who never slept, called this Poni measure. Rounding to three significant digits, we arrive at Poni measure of 2.48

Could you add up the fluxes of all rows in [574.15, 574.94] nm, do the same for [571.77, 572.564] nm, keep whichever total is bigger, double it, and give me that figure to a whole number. 549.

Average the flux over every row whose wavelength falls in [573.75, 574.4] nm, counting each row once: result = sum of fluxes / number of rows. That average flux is 46.3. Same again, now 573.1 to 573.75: 45.2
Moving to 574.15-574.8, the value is 45.7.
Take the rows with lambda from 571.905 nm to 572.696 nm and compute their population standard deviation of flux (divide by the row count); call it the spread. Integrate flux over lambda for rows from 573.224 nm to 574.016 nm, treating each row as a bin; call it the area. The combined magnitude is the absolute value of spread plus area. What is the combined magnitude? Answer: 36.8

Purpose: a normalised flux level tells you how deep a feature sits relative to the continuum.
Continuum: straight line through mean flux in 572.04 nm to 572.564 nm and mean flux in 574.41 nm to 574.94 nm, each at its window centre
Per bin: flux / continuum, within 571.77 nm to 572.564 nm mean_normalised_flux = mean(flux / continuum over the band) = 1.009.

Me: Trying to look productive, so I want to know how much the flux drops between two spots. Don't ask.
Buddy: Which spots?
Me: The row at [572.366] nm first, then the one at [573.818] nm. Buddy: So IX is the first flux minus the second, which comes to -3.4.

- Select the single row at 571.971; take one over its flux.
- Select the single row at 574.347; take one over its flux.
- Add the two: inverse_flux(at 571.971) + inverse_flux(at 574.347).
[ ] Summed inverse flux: 0.0430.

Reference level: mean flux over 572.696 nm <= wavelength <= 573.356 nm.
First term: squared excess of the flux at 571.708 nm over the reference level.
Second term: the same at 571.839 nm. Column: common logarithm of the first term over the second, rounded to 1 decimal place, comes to -0.4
